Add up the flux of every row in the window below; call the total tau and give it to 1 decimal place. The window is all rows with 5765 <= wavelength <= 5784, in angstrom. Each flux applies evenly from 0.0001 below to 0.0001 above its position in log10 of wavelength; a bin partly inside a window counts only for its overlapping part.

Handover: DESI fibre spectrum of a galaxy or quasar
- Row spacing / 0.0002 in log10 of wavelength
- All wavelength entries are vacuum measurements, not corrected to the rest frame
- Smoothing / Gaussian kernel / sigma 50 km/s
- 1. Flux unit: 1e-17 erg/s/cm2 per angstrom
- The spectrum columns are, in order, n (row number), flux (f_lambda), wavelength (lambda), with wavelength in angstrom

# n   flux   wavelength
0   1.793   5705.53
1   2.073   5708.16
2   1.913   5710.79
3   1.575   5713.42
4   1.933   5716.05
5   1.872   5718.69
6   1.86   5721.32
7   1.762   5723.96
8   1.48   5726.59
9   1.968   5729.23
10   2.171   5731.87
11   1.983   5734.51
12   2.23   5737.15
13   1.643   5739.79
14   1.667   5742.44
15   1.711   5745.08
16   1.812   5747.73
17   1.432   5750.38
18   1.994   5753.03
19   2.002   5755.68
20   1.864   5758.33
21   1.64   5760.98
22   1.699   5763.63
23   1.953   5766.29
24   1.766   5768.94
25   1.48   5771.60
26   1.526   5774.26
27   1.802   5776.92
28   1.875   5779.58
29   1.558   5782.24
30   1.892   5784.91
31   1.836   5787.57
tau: 12.0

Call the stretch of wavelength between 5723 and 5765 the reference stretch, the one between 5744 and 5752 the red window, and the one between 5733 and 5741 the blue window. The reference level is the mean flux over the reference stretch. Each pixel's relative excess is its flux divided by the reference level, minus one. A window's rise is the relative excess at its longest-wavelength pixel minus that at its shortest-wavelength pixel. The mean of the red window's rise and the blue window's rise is -0.17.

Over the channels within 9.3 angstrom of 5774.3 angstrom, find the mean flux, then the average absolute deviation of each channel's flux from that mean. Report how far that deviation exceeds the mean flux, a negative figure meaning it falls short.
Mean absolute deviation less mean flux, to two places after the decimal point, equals -1.55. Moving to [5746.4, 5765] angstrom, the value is -1.62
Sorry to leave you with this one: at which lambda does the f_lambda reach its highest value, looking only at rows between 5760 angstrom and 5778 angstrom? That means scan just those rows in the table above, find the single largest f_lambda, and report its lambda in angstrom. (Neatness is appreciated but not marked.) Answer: 5766.29 angstrom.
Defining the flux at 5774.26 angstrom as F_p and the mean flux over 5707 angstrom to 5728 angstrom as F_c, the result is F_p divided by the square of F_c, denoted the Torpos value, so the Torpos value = 0.467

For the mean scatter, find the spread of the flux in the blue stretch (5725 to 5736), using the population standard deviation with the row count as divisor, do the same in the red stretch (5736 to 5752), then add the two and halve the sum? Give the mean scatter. 0.249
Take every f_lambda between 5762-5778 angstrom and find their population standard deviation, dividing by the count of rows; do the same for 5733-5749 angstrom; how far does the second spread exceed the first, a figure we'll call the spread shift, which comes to 0.046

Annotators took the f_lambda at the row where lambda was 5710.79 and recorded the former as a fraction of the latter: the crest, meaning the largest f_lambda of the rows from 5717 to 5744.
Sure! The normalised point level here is 0.858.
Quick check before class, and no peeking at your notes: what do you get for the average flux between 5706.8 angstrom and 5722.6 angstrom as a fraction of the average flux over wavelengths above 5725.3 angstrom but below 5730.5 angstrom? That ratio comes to 1.09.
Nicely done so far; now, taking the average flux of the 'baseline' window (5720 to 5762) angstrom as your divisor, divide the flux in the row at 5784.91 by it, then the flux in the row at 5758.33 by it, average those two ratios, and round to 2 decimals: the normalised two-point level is 1.03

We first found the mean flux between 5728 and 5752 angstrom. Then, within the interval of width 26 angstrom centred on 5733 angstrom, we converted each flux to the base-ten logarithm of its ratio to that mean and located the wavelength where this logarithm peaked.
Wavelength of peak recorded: 5737.15 angstrom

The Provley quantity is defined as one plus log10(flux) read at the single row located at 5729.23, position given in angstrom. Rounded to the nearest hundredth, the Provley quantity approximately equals 1.29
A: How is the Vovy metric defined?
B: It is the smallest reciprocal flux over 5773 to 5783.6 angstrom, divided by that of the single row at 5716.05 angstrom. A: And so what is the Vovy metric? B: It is 1.03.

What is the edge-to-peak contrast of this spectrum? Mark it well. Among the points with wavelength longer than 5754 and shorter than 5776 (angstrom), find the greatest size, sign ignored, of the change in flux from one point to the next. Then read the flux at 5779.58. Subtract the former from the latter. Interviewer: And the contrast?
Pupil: 1.59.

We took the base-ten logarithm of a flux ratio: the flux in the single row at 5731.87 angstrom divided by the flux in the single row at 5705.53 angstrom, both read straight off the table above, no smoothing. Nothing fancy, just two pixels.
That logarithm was 0.08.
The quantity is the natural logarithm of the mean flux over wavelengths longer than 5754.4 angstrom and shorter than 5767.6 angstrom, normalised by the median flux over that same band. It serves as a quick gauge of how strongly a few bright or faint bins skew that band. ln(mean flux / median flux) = -0.018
